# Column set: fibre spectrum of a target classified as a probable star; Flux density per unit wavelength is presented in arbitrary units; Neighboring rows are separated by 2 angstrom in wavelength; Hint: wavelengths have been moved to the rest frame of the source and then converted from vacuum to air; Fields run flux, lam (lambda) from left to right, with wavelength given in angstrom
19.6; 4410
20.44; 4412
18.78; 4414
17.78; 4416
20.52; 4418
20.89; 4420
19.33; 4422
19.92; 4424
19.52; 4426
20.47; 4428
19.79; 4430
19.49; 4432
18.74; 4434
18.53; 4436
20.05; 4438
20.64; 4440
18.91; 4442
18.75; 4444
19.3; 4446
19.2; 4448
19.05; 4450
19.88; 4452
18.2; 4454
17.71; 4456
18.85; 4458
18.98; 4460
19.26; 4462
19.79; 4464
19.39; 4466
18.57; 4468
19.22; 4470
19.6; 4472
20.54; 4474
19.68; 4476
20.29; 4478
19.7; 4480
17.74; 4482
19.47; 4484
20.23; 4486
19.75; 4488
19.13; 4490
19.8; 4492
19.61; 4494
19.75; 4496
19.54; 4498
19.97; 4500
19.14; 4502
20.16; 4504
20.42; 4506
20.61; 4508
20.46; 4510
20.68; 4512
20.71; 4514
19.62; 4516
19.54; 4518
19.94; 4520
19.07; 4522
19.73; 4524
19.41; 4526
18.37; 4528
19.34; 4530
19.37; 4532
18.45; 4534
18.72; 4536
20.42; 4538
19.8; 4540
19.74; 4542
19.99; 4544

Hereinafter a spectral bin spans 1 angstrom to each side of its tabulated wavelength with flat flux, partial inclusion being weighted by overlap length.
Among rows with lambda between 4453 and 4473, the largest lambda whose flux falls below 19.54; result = 4470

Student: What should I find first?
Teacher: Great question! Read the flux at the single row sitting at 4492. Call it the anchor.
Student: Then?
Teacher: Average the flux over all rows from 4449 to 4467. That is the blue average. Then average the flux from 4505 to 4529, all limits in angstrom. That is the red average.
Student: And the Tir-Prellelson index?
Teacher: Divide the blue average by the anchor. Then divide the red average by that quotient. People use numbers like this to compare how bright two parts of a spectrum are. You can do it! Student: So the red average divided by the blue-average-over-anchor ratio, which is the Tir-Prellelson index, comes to 20.7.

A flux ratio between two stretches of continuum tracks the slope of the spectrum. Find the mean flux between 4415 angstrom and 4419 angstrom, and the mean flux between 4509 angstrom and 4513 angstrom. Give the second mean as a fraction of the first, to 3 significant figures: 1.07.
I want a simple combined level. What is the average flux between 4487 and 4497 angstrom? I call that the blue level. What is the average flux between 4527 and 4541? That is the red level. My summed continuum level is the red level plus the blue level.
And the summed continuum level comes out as 38.8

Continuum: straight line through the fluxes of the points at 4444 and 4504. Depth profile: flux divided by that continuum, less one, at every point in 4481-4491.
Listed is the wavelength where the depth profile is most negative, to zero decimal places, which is 4482 angstrom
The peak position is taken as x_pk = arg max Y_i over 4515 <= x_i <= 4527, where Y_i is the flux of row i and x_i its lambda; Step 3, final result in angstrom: 4520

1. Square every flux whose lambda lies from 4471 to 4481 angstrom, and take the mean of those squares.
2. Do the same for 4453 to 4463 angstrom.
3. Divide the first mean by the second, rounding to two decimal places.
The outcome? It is 1.15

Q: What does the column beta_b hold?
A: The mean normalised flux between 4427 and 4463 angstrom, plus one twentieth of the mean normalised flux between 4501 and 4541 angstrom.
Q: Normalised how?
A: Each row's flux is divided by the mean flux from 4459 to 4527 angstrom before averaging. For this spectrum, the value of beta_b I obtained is 1.03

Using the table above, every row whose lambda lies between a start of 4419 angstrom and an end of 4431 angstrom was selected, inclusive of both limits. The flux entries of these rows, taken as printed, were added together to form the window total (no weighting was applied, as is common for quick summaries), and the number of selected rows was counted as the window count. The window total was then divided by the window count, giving 20.0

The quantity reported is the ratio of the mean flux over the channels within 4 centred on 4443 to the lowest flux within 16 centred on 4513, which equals 0.96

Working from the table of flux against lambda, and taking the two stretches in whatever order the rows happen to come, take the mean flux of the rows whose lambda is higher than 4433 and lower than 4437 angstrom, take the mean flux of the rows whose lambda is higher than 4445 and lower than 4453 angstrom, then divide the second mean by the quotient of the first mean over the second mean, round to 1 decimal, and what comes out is 20.1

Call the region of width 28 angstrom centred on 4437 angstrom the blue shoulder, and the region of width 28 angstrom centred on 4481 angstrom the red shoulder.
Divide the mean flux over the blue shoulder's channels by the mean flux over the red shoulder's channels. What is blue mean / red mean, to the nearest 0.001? 0.996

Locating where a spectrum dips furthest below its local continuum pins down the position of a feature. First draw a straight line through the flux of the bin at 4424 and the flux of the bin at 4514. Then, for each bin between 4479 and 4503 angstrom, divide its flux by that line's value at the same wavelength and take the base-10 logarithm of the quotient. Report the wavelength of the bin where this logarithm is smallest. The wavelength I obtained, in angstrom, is 4482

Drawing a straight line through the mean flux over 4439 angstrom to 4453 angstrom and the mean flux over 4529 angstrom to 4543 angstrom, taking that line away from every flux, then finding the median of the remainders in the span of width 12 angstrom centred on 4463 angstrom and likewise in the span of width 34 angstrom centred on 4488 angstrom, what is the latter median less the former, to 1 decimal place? 0.6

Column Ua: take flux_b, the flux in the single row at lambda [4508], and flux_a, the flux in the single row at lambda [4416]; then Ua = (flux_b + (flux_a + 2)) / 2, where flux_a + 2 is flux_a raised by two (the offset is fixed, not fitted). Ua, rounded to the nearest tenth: 20.2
